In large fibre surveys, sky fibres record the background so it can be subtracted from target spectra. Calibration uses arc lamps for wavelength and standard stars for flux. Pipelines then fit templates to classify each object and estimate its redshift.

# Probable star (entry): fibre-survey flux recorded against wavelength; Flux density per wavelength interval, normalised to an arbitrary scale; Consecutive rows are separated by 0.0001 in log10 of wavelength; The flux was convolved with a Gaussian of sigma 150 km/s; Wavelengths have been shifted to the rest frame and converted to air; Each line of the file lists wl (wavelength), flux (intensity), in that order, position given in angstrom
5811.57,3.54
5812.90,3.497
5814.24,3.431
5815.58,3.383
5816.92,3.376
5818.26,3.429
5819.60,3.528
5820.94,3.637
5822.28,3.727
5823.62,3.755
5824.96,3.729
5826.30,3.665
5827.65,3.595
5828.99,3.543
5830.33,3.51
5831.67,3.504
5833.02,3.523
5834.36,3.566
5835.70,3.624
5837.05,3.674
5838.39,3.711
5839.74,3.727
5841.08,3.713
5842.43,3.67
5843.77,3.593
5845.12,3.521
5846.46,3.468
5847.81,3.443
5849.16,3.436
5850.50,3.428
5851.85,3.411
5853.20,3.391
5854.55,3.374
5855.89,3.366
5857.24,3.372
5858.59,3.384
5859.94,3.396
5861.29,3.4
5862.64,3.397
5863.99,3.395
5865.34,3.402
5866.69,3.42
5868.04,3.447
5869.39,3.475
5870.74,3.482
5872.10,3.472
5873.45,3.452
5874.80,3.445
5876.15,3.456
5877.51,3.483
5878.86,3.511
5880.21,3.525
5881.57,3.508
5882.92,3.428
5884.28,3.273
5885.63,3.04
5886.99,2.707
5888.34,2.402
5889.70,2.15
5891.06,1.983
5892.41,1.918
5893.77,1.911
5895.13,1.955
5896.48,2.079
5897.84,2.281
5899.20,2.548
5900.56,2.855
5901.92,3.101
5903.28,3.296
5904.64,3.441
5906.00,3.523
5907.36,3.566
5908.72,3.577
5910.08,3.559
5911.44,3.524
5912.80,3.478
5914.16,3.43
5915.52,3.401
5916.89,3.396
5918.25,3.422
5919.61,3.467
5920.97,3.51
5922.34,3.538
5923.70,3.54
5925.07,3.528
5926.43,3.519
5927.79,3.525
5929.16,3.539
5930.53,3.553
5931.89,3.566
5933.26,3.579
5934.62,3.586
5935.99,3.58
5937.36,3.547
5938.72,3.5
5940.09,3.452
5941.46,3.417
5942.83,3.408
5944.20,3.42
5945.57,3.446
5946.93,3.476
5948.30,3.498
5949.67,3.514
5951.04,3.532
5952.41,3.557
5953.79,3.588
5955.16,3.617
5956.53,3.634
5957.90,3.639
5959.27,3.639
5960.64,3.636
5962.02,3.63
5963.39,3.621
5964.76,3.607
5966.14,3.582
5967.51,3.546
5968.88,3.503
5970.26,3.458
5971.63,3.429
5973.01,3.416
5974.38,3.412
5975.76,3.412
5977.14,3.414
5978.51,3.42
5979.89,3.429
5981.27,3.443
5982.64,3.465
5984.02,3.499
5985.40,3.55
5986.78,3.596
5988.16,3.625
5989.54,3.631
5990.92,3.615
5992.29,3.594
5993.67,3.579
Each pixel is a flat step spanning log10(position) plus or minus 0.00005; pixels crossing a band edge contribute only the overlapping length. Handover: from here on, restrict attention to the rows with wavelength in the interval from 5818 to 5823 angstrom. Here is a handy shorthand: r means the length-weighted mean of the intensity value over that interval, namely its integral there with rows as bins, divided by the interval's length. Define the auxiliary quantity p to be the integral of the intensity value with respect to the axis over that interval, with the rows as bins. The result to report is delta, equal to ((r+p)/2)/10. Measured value 1.08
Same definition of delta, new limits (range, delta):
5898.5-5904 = 0.96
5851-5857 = 1.18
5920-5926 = 1.23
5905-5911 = 1.24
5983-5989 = 1.25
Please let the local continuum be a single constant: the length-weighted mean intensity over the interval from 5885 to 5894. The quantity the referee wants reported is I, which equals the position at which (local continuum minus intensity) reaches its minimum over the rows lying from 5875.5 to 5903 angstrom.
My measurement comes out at 5880.21 angstrom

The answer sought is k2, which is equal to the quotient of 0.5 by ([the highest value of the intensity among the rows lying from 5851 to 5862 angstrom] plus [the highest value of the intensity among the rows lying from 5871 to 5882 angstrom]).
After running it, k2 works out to 0.0721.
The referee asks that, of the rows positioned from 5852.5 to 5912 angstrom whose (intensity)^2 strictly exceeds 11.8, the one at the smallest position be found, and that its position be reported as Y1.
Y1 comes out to 5868.04 angstrom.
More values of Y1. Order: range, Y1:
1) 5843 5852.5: 5843.77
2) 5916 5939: 5919.61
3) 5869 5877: 5869.39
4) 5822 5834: 5822.28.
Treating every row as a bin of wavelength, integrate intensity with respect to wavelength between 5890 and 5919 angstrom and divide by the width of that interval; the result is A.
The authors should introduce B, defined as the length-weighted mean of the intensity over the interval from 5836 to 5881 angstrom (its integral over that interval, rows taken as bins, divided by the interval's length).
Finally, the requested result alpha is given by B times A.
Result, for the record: 10.3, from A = 2.96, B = 3.48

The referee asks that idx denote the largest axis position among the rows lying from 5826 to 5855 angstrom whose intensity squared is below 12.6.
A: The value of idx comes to 5854.55 angstrom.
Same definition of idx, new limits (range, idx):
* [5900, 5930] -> 5929.16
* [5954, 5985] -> 5984.02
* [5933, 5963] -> 5951.04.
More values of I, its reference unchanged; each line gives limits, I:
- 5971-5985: 5984.02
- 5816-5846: 5823.62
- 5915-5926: 5923.70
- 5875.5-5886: 5880.21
